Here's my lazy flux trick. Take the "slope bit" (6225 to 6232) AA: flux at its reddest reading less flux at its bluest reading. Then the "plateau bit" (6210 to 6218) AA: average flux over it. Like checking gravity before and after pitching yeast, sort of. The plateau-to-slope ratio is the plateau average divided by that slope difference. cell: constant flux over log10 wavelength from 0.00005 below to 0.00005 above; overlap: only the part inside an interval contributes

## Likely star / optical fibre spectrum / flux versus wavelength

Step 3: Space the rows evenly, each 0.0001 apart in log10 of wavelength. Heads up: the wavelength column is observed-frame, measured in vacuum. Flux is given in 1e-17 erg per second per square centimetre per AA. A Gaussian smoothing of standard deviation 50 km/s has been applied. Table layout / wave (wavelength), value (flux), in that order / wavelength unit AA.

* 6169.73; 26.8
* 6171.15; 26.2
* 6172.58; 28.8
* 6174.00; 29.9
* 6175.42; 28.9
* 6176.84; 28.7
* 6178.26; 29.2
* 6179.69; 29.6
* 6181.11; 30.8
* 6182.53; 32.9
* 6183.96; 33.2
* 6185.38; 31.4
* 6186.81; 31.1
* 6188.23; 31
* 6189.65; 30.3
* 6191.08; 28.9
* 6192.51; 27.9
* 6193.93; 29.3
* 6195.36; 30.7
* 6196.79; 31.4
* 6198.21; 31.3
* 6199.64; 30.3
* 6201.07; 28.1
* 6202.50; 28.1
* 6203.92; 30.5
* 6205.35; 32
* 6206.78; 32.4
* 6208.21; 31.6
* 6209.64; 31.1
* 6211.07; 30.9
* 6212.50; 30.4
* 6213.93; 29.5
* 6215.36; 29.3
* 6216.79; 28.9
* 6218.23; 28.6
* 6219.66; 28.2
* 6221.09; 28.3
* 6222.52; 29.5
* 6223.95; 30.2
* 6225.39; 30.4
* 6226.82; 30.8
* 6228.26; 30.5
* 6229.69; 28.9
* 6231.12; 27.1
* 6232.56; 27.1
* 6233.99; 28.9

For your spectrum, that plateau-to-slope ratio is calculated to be -9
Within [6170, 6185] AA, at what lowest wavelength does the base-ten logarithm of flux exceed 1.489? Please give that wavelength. 6182.53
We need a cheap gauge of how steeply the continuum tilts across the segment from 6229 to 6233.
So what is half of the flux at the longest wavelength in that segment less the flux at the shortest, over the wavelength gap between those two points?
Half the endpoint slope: -0.3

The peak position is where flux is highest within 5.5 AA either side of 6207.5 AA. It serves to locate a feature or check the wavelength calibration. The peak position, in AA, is 6206.78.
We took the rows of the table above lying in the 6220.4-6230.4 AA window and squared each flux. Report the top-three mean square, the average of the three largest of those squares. 934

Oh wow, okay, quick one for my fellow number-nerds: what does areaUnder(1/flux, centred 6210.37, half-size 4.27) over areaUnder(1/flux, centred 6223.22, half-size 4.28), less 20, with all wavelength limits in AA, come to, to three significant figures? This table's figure -19.0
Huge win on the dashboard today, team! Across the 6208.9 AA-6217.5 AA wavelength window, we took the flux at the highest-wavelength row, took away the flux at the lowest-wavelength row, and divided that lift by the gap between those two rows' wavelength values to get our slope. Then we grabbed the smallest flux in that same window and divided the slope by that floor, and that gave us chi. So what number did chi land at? -0.011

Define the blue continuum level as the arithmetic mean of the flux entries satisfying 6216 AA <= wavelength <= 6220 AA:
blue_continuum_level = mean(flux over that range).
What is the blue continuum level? 28.6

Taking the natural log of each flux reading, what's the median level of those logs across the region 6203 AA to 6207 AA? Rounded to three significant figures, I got 3.47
